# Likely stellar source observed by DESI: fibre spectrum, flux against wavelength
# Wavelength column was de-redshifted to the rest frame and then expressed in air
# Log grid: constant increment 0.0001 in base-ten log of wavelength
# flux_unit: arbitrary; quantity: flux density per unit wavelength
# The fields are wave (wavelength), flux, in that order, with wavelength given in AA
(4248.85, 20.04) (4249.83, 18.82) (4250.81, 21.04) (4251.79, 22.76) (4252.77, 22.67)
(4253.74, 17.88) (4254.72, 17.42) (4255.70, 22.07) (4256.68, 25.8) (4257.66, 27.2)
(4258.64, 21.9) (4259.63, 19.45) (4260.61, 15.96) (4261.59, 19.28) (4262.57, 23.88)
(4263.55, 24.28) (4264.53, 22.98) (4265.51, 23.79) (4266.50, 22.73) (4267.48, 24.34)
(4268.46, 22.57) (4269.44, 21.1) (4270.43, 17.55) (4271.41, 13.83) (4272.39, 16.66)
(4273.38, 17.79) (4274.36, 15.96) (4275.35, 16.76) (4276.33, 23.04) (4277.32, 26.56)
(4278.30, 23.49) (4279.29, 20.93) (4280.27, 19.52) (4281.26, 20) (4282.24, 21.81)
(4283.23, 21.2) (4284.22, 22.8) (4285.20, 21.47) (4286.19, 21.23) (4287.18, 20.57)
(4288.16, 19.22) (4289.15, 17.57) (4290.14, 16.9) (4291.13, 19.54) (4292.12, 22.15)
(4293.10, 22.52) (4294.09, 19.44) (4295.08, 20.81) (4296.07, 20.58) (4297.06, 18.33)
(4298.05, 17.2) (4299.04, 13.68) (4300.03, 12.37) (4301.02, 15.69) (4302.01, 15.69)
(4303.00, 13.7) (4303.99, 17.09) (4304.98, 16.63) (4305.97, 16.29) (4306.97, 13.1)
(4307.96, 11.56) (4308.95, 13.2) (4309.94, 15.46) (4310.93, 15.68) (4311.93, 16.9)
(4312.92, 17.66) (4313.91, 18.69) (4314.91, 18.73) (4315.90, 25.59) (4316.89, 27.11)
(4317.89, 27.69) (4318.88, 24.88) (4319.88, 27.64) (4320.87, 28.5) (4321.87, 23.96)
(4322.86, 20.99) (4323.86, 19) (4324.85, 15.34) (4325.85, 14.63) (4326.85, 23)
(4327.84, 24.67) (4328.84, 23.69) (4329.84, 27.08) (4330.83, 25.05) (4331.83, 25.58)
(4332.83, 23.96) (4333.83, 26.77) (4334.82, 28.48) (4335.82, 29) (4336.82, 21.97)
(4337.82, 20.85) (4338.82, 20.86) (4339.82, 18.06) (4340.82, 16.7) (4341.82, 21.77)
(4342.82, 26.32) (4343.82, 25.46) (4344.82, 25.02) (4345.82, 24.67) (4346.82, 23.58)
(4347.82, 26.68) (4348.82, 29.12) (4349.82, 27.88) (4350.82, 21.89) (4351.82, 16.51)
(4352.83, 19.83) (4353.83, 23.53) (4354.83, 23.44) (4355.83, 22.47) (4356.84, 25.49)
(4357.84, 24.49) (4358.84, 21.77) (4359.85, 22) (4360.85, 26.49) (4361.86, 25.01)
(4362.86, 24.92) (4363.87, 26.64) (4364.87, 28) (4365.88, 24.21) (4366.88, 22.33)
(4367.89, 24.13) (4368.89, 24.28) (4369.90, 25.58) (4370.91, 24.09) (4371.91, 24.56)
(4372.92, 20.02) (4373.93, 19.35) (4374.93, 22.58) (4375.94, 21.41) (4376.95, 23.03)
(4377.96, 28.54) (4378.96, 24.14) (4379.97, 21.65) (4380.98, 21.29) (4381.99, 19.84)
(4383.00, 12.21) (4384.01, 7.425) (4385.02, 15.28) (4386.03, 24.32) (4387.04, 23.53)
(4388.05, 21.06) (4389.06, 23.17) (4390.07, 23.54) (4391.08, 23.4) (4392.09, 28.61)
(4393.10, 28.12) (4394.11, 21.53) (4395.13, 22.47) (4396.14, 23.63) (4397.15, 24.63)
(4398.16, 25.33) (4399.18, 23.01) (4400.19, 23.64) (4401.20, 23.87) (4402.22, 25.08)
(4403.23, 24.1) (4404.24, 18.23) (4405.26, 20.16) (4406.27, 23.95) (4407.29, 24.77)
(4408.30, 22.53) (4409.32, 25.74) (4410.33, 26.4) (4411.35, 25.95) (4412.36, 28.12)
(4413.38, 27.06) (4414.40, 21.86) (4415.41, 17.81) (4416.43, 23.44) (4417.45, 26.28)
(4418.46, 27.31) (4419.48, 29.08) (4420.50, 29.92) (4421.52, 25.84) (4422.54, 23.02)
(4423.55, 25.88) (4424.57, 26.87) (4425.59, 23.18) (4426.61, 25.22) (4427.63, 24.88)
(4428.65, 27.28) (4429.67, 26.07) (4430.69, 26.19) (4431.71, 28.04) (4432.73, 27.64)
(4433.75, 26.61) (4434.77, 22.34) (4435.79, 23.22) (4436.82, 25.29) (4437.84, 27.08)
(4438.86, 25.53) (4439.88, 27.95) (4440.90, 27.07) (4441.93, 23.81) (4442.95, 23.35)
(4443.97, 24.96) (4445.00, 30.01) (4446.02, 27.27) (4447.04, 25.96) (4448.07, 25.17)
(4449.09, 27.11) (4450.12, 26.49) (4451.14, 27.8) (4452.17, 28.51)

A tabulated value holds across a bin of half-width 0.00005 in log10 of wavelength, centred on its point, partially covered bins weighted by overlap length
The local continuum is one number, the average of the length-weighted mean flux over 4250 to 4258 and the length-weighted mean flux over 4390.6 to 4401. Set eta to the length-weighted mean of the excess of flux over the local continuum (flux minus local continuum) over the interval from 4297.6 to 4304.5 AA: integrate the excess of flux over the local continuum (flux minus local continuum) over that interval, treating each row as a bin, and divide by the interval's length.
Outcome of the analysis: -8.1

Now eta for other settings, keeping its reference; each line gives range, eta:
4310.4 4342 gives -0.6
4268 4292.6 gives -3.2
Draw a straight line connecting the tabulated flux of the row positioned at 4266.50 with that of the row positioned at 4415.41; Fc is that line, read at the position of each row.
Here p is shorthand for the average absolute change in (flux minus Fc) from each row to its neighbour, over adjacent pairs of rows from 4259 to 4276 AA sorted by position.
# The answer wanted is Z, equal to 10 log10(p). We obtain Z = 3.2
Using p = 2.1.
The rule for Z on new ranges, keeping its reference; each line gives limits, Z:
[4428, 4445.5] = 2.6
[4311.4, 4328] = 4.1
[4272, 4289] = 2.5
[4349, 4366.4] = 3.9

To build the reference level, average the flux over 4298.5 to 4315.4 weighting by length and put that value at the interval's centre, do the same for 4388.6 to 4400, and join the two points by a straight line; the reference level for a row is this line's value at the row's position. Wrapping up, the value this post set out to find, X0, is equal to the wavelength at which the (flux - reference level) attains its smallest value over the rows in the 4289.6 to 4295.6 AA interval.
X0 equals 4290.14 AA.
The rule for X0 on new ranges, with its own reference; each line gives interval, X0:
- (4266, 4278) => 4271.41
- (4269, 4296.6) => 4271.41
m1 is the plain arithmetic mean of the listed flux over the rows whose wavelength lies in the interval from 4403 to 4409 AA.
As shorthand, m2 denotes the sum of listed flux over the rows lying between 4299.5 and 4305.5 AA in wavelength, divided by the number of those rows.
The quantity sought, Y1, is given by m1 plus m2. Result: 37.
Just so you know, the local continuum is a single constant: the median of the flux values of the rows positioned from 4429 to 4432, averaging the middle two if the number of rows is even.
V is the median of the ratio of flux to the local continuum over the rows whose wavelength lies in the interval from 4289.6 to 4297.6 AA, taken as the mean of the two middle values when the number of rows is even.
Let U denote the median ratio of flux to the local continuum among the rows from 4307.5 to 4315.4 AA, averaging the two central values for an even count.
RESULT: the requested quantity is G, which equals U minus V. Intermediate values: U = 0.62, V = 0.77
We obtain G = -0.14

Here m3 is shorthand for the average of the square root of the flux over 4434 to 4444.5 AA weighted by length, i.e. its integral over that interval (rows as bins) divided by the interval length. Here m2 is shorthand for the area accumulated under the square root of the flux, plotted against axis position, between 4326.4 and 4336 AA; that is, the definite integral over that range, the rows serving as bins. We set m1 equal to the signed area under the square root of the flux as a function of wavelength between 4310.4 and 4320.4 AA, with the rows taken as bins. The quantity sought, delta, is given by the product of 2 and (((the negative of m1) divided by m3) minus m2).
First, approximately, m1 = 47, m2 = 49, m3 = 5.00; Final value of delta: -116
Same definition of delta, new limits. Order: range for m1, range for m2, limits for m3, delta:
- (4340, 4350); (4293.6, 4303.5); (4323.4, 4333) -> -102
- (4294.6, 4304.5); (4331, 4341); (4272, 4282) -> -114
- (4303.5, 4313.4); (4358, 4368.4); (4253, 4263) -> -120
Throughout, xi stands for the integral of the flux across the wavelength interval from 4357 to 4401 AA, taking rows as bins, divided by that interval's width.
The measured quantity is 22.9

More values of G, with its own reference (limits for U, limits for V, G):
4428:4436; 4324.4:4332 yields 0.08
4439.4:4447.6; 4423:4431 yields 0.02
